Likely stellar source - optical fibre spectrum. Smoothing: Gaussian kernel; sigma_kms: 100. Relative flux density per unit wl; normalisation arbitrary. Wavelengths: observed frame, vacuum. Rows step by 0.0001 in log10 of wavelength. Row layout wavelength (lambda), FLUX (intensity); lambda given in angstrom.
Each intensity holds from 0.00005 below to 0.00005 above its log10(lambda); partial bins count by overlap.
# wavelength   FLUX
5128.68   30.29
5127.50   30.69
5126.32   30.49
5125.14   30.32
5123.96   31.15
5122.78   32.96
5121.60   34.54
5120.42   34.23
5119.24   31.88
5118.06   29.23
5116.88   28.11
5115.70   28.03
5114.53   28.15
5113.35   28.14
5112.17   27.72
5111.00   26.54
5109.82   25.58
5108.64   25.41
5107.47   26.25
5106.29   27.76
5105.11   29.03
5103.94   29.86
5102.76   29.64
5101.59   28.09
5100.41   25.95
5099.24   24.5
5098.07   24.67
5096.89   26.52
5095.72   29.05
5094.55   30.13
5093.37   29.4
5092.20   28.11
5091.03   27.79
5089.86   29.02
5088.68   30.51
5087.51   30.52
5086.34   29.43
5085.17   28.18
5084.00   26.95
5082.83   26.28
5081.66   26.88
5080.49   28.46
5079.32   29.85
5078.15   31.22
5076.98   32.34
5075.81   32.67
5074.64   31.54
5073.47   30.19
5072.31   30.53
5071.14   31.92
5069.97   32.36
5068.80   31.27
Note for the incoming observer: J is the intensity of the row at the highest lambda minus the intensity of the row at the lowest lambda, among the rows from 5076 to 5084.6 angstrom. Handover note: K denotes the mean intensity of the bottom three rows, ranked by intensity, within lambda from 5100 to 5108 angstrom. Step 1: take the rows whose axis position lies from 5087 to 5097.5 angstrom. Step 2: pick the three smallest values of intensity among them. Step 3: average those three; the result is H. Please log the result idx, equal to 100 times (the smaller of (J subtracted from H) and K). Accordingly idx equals 2665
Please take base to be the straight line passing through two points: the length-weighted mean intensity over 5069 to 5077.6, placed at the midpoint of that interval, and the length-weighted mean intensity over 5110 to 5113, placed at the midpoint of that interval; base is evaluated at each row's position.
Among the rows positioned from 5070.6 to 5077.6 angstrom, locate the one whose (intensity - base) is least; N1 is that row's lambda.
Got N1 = 5073.47 angstrom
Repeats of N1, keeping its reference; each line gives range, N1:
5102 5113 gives 5108.64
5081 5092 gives 5082.83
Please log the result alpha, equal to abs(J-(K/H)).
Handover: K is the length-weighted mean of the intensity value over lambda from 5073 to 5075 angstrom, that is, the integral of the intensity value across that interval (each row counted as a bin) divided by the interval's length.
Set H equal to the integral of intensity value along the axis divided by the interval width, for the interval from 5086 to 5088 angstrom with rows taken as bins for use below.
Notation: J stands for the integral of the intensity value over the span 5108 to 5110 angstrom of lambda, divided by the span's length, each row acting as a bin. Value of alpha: 25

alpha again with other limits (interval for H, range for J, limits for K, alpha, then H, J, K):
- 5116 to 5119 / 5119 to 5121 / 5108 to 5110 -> 32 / 28.9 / 33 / 26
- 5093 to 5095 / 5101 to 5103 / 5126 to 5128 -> 28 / 29.7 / 29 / 31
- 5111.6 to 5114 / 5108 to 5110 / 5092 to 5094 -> 24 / 27.9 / 26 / 29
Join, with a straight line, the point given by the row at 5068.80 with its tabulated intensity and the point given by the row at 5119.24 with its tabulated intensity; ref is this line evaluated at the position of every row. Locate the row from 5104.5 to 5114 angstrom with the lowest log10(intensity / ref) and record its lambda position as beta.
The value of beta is 5108.64 angstrom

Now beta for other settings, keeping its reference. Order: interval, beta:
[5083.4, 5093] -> 5084.00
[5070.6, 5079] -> 5073.47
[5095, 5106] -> 5099.24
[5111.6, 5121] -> 5112.17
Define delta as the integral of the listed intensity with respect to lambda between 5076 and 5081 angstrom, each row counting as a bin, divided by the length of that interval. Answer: 30.7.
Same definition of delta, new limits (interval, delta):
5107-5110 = 25.8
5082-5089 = 28.5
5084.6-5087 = 28.9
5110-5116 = 27.6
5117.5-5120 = 30.8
